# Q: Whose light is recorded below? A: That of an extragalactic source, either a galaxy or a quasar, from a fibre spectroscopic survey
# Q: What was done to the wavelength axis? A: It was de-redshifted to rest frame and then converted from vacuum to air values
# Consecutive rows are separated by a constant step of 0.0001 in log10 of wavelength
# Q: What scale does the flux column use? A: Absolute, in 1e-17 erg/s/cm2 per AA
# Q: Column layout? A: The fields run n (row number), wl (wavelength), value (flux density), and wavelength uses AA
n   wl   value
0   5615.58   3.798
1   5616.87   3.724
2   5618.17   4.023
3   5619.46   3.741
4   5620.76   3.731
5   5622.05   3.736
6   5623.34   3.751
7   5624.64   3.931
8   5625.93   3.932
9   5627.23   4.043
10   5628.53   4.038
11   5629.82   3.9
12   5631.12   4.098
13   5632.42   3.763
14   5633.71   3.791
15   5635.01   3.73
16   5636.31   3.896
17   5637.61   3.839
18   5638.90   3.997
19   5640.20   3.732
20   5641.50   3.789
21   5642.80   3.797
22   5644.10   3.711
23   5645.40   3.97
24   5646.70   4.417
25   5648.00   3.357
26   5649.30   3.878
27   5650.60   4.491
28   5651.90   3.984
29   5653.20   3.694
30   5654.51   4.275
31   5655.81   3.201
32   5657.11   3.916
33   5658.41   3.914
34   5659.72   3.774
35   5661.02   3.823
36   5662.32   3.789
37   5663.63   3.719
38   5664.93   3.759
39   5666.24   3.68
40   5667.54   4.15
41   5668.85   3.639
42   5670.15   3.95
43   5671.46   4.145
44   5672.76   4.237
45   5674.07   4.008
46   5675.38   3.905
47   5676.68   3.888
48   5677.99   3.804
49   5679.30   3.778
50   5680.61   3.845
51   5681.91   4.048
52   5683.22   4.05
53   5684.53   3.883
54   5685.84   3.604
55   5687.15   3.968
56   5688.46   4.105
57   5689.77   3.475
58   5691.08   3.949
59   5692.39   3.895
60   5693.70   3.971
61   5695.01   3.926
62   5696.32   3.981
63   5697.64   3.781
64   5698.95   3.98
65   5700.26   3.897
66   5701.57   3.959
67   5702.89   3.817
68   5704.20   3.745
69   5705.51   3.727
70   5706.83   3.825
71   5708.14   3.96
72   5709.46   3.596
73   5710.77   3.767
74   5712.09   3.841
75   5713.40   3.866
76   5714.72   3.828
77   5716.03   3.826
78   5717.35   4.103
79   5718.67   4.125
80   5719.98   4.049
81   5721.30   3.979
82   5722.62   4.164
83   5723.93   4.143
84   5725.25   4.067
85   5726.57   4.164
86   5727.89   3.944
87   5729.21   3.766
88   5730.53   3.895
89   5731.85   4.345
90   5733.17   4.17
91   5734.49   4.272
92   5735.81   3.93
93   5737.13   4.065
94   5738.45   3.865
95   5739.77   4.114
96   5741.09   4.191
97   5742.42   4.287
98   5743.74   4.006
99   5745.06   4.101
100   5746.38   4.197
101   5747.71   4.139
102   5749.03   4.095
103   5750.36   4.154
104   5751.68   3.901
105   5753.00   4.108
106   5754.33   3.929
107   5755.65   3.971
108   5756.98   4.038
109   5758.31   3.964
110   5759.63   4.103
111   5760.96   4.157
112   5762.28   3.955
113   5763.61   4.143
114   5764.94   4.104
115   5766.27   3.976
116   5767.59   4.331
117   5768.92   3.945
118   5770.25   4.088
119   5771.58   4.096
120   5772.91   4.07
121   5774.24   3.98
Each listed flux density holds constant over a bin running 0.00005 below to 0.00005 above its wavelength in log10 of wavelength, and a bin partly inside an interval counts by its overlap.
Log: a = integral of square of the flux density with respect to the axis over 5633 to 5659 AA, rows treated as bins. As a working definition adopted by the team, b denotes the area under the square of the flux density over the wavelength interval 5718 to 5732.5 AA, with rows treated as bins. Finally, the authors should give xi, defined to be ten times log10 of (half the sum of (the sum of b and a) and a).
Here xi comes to 27.1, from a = 391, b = 239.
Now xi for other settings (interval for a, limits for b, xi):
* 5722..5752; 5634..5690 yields 29.7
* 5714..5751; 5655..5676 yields 28.9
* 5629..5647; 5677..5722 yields 27.9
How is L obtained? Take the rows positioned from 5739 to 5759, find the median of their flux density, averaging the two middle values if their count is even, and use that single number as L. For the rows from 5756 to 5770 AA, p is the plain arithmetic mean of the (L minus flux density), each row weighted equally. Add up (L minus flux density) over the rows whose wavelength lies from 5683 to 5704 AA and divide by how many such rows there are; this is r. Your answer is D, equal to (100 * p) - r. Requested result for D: 3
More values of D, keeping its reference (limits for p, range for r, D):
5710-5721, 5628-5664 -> 17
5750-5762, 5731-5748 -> 7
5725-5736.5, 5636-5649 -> 4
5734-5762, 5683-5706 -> 2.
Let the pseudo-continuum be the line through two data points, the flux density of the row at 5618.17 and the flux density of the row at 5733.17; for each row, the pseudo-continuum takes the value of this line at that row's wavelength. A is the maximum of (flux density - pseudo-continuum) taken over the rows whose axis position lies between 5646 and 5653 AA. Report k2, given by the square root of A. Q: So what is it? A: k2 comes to 0.7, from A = 0.43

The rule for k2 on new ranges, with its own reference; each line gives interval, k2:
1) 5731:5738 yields 0.4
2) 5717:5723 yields 0.1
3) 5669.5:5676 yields 0.4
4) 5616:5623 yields 0.0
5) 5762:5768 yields 0.3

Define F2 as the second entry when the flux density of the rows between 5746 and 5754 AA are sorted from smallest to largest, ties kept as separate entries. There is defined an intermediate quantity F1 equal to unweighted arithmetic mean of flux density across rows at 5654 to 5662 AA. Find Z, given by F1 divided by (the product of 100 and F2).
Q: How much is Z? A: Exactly 0.0093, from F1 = 3.82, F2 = 4.095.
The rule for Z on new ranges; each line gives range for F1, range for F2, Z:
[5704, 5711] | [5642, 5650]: 0.0102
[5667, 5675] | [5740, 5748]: 0.0098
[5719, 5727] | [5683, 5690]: 0.0114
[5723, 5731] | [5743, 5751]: 0.0098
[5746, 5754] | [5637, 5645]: 0.0110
